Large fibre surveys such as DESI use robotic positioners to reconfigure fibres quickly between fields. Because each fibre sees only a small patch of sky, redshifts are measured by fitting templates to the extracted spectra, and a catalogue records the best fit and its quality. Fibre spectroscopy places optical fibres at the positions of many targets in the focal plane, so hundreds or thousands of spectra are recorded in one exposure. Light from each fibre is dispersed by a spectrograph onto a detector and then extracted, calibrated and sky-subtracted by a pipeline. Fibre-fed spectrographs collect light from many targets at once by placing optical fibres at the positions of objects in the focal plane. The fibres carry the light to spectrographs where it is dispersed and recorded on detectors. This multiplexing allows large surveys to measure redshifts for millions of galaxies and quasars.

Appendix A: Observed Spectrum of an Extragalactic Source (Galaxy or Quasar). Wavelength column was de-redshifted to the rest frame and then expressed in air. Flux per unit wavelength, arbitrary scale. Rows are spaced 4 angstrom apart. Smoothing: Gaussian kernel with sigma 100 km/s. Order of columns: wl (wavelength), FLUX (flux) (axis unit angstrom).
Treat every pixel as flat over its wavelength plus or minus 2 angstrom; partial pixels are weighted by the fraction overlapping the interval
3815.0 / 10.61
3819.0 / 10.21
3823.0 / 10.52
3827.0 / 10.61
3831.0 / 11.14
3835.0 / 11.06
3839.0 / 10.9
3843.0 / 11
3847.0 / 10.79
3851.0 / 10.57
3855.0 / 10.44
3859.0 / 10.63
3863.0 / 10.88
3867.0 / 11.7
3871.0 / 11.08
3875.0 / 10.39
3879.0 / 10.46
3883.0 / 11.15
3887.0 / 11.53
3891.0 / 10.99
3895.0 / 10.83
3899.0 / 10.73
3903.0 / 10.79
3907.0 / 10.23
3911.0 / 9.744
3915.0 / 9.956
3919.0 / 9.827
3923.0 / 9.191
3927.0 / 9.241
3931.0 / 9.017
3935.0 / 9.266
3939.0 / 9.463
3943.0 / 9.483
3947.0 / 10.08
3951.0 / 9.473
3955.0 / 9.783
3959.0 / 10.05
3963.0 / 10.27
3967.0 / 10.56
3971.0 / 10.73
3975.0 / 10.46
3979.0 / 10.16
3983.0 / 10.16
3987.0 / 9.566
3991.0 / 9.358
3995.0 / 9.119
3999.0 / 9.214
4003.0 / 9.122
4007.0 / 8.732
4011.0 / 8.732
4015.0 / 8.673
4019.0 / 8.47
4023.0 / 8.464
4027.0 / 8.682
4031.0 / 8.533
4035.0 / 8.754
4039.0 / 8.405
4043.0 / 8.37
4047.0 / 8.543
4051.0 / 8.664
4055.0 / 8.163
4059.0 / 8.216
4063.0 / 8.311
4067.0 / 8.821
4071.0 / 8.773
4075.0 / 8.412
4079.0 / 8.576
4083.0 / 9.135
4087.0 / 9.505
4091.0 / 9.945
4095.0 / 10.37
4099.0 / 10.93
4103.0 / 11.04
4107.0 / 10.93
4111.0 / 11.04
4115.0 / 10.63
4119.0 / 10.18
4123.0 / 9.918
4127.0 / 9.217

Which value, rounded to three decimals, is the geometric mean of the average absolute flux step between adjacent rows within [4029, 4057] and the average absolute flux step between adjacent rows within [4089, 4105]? 0.292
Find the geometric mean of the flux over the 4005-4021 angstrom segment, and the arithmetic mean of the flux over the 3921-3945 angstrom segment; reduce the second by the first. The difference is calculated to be 0.6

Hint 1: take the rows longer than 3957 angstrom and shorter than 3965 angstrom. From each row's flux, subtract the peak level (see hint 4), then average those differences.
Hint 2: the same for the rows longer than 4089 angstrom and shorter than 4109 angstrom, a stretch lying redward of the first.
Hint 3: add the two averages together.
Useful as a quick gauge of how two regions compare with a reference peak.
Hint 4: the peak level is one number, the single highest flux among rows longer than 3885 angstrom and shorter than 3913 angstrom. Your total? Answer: -2.3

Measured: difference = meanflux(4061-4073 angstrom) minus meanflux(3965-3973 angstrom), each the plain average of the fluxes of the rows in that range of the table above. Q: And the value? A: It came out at -2.0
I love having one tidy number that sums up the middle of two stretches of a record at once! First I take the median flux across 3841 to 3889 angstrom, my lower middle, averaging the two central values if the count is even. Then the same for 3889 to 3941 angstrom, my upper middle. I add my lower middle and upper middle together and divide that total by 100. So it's 0.207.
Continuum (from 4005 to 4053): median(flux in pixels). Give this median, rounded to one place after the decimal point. 8.6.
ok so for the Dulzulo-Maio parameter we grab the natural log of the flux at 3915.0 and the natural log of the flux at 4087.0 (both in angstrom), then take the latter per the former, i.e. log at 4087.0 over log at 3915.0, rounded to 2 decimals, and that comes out 0.98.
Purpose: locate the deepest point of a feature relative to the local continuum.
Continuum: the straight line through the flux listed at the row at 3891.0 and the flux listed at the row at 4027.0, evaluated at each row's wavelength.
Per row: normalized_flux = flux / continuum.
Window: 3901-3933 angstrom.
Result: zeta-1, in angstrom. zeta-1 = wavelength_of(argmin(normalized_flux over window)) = 3931.0 angstrom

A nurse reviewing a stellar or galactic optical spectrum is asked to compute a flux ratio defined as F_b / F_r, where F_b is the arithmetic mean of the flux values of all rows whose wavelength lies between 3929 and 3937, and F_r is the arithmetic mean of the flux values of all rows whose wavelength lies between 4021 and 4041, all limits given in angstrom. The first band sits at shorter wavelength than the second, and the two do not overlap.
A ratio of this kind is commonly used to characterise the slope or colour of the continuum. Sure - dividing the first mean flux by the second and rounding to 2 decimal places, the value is 1.07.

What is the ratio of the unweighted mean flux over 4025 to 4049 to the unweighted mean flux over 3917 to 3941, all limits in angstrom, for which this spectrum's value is 0.92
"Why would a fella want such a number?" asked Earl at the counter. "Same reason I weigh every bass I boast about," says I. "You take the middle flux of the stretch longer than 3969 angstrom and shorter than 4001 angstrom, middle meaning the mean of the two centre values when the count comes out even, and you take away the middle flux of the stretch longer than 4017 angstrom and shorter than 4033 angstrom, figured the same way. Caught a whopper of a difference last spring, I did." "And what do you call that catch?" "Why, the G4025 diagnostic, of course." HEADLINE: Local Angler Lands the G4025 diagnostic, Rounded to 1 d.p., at 1.4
